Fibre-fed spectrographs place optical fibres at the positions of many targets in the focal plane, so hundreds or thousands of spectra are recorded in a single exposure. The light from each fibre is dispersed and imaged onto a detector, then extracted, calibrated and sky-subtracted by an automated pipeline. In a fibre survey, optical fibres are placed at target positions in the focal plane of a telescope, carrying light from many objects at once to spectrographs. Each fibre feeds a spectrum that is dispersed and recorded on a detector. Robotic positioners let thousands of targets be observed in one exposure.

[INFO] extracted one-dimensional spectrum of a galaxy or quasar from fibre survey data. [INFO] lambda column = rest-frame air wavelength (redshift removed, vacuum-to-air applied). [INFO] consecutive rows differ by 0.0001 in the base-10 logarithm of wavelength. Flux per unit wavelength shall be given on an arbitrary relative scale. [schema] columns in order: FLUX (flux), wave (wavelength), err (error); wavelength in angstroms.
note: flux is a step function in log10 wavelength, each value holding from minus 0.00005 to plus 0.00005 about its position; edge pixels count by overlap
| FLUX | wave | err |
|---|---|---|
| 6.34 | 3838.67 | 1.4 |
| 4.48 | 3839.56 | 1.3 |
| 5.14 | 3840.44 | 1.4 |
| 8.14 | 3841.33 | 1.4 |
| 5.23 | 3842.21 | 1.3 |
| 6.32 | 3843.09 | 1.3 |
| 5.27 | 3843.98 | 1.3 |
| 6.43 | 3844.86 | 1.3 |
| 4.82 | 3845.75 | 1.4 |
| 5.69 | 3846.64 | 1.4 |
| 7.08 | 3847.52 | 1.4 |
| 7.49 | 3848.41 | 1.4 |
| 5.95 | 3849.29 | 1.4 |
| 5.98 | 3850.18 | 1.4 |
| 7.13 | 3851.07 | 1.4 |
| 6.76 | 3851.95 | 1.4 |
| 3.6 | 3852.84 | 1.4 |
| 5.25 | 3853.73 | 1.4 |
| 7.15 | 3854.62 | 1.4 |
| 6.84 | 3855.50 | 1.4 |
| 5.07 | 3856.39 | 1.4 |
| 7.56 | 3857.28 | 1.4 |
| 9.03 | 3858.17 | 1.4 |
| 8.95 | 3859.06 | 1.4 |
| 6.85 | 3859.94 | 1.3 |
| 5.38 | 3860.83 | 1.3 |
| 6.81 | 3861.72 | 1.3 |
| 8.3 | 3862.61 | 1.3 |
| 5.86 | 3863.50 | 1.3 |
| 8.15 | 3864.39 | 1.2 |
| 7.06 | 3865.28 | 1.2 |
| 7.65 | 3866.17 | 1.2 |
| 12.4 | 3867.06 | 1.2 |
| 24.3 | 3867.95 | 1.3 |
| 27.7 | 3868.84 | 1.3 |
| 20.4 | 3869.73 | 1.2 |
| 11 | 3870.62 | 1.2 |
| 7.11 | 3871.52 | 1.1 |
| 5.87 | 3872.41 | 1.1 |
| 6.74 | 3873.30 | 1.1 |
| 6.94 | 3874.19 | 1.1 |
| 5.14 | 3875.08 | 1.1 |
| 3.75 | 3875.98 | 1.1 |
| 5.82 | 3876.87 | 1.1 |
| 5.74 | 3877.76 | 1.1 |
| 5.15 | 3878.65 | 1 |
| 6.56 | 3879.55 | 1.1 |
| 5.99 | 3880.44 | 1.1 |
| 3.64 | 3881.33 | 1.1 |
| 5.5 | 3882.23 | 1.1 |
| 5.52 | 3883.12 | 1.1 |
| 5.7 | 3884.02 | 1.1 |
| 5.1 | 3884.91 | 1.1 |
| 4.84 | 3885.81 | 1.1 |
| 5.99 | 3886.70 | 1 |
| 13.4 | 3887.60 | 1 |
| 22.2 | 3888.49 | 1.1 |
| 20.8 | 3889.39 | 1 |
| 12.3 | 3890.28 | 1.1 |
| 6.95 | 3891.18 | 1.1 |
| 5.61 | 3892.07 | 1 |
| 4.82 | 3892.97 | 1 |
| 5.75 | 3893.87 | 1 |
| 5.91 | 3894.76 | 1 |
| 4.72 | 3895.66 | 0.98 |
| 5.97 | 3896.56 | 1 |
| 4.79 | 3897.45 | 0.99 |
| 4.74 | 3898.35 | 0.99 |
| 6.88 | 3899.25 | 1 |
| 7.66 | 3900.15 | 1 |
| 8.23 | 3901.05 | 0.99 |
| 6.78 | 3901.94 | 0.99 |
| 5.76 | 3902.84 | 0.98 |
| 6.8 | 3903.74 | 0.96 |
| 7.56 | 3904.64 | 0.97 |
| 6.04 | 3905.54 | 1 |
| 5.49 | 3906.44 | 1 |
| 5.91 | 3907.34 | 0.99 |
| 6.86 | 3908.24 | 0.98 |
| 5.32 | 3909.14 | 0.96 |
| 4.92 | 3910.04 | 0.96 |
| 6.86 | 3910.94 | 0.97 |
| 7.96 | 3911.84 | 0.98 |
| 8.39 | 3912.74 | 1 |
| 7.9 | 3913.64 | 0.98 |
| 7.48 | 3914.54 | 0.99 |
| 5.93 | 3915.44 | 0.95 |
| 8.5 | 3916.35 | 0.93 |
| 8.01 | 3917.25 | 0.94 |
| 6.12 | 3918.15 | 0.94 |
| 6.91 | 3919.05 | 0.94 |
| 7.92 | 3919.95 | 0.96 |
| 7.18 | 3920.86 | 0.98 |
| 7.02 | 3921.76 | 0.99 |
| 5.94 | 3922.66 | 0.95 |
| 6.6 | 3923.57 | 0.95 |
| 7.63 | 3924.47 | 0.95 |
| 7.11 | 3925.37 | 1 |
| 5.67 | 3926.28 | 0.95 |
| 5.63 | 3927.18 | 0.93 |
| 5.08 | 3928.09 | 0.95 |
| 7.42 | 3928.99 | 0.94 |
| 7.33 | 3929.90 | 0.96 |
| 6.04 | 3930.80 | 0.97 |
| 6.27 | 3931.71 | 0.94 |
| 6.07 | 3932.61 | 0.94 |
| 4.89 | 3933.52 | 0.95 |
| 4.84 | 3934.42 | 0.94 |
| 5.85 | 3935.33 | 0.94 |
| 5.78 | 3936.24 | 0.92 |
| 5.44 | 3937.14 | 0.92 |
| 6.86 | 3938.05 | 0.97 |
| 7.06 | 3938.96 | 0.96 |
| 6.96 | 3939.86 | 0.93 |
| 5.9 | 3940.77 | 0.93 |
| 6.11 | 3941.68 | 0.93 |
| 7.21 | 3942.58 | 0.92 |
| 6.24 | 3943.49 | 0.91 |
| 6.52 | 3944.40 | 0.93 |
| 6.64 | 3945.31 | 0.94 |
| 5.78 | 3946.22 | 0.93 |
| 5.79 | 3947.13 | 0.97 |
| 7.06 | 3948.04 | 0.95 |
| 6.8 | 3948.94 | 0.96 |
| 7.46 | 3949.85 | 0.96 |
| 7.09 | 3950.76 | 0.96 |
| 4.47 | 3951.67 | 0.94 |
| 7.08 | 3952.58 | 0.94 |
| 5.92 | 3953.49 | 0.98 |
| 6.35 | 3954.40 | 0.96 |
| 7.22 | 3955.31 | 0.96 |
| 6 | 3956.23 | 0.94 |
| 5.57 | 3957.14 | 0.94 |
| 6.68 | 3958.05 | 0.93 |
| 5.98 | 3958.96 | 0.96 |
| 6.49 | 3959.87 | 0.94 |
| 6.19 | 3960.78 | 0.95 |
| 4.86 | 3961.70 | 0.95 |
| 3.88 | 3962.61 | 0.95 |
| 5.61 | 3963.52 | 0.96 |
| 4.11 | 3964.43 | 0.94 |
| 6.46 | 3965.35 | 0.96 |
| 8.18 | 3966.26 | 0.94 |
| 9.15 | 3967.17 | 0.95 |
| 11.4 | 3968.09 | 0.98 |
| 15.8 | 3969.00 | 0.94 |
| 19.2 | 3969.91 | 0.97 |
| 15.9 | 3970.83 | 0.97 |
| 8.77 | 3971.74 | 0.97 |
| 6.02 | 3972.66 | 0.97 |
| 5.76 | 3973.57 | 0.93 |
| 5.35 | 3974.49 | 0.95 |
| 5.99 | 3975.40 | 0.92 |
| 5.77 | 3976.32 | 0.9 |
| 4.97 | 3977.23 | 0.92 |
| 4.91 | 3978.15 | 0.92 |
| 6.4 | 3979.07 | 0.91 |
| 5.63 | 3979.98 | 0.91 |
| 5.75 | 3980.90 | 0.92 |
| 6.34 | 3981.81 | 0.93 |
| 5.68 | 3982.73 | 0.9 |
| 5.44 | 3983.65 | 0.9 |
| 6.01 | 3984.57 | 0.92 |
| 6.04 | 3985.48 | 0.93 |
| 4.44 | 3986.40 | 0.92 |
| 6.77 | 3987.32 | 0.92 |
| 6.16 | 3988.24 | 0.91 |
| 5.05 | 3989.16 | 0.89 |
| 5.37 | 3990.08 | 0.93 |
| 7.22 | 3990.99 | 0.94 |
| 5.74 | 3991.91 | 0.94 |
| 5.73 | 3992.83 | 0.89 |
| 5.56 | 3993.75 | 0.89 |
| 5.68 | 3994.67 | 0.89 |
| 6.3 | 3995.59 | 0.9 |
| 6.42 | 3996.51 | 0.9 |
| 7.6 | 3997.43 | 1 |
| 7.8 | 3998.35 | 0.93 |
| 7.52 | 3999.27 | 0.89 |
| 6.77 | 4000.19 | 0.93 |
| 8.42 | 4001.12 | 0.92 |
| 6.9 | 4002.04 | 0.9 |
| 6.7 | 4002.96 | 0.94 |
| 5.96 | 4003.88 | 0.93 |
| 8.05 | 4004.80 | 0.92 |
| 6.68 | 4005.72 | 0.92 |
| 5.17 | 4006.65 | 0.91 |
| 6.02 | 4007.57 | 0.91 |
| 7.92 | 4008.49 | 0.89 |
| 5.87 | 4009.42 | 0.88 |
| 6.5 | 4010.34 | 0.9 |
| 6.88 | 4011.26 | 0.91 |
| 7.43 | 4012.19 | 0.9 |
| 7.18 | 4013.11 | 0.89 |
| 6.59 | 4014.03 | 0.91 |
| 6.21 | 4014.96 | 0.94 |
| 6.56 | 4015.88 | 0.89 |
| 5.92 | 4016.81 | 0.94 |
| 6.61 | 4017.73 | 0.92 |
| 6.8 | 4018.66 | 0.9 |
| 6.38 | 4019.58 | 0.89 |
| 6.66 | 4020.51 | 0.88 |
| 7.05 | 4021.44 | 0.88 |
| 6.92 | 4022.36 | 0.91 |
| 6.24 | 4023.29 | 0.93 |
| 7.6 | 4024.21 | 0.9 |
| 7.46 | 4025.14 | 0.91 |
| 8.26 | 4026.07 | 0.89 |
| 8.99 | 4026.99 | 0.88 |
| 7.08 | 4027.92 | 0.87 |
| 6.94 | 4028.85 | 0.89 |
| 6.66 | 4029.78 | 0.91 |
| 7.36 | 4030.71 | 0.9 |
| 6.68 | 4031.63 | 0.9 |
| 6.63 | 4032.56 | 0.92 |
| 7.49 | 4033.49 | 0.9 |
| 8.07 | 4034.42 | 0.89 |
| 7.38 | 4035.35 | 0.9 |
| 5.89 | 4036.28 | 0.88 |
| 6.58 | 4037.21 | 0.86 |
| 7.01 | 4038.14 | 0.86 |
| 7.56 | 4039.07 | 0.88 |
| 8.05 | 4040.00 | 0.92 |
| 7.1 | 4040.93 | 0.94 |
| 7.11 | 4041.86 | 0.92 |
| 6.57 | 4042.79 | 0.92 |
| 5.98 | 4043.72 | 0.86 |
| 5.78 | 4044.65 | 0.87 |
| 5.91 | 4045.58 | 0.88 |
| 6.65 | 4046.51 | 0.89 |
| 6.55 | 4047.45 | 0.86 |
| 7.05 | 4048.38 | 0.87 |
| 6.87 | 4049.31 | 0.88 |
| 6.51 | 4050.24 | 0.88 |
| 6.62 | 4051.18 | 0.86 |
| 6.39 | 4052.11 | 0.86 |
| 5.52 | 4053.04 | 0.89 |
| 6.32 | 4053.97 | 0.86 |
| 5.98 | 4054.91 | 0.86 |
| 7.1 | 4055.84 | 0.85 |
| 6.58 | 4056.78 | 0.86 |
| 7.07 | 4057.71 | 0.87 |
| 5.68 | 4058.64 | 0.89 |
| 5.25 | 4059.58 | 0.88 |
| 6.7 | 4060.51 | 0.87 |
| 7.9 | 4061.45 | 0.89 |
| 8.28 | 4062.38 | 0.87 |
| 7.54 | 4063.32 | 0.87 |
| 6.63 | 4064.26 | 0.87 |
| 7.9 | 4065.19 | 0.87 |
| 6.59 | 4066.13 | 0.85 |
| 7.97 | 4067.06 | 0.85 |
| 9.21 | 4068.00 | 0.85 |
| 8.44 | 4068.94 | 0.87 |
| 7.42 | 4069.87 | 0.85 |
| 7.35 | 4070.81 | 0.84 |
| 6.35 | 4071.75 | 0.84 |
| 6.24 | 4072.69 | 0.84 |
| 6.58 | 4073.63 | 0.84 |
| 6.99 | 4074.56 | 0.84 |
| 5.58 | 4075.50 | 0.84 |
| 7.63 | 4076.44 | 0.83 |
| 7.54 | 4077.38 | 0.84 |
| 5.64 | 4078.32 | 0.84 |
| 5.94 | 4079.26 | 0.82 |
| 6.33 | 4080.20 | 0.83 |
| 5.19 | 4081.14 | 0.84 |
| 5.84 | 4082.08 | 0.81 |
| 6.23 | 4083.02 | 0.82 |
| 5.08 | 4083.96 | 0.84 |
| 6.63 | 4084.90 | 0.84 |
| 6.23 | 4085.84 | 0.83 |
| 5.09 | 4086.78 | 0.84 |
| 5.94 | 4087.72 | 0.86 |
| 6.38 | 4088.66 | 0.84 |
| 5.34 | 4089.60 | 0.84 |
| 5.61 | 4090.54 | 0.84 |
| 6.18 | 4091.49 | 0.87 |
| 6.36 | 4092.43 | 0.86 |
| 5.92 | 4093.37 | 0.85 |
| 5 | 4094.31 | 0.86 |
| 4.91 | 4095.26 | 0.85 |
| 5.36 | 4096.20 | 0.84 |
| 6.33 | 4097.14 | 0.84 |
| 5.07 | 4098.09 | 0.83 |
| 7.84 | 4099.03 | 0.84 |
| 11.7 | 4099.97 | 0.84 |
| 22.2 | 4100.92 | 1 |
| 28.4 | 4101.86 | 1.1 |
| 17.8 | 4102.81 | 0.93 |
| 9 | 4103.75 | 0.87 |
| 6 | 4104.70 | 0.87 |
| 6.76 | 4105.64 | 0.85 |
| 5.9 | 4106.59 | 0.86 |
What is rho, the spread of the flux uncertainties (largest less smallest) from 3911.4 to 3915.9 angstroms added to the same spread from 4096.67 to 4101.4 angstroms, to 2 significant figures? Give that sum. 0.22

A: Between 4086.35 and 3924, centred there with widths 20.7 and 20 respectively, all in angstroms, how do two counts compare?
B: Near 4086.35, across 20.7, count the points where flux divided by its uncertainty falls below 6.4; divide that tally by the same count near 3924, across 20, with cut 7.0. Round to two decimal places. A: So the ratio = 0.64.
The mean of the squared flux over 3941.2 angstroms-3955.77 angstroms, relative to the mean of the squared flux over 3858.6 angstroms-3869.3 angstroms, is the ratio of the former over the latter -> 0.26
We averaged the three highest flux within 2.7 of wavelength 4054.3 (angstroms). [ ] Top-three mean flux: 6.69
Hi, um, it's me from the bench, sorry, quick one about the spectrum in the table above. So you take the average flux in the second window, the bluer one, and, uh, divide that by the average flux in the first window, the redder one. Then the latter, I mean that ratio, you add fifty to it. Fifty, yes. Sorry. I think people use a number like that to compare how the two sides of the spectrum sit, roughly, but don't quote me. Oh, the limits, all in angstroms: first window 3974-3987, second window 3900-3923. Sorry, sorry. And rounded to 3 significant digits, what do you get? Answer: 51.2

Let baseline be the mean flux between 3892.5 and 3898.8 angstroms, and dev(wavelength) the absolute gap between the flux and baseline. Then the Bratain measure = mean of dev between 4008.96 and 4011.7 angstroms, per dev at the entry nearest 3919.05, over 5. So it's 0.14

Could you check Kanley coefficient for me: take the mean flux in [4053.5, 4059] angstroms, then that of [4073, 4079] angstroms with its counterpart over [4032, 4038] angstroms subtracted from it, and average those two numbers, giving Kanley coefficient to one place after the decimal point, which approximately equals 3.1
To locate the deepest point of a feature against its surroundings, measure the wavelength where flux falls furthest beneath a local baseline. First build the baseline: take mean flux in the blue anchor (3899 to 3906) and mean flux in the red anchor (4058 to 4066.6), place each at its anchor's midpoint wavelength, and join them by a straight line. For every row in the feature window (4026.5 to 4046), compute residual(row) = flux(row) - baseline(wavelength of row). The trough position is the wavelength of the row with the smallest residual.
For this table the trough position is 4044.65 angstroms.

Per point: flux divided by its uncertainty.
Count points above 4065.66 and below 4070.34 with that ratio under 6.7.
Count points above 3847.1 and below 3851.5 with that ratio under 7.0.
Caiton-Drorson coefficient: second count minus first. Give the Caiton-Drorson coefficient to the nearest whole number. 5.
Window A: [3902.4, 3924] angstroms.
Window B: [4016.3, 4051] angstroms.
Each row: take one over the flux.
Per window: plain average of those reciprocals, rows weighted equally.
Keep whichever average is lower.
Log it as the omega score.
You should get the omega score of 0.146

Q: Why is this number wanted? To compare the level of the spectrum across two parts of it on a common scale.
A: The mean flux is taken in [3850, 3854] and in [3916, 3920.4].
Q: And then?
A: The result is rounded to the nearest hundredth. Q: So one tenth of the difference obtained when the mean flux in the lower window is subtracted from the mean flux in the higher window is 0.17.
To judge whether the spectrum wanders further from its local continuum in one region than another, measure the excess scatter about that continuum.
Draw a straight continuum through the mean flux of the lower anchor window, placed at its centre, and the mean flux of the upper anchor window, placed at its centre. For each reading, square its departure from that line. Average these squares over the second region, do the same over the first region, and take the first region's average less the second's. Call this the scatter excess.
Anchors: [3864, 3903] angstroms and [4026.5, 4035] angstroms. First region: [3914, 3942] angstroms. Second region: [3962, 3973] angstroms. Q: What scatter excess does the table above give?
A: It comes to -23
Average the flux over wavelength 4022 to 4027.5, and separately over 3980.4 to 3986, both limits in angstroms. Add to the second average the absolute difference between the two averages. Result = 7.6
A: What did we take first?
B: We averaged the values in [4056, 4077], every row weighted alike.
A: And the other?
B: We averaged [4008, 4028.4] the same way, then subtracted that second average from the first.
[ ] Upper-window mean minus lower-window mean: 0.1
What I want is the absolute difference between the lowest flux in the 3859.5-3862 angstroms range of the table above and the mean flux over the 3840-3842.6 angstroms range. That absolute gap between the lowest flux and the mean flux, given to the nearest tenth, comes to 0.8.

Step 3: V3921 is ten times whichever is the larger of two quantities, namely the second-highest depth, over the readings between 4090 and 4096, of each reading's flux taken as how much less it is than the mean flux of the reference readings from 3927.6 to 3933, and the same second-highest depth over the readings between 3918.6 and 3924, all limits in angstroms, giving 13.7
